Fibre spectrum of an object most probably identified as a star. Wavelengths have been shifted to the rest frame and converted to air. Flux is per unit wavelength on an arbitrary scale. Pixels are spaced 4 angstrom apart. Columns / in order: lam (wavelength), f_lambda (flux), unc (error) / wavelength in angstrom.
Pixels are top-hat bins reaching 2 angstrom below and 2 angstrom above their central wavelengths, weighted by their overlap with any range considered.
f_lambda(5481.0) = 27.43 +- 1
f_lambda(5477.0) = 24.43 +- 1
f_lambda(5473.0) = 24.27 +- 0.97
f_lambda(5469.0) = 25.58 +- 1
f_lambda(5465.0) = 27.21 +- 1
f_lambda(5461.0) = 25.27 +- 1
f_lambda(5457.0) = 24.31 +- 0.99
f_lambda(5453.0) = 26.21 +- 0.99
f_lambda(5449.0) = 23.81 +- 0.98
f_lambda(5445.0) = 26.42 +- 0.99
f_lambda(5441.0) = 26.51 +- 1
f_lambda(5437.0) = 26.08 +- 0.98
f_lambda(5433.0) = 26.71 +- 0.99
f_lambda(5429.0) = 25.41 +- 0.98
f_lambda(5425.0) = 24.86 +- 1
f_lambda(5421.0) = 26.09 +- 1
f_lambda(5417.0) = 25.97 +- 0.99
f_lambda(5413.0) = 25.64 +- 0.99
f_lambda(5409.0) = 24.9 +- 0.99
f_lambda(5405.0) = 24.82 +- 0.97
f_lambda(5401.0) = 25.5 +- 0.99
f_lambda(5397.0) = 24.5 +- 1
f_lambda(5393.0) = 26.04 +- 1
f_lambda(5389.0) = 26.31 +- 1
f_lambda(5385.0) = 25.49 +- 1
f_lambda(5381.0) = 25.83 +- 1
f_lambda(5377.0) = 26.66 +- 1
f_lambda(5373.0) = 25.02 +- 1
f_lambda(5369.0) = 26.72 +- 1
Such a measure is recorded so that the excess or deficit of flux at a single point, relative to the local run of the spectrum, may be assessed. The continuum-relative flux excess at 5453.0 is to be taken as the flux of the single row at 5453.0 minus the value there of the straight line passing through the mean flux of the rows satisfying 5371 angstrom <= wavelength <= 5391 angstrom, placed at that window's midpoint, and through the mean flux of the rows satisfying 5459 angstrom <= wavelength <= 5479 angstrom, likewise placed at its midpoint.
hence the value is 0.8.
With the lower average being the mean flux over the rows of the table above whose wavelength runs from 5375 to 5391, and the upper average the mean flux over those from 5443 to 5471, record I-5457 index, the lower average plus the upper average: 51.6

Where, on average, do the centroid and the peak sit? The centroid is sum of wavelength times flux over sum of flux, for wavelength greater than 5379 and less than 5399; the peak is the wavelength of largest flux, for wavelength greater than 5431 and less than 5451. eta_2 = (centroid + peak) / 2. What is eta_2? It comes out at 5411.0 angstrom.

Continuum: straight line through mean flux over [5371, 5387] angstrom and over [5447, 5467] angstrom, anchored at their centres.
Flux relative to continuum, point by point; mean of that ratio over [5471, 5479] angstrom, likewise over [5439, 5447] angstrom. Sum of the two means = 2.00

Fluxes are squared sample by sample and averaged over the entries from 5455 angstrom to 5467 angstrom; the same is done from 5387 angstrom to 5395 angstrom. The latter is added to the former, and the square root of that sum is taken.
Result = 36.6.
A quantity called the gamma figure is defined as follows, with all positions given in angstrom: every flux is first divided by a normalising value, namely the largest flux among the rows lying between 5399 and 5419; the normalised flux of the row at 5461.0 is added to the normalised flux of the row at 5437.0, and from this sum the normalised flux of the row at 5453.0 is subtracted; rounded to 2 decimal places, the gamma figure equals 0.97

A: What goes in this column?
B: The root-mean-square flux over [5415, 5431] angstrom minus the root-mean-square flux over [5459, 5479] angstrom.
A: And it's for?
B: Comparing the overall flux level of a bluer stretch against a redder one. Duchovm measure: 0.21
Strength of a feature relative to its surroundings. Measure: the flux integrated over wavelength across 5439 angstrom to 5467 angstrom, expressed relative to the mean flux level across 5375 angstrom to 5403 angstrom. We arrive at 27.9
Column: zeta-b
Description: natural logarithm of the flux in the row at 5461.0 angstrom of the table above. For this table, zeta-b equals 3.23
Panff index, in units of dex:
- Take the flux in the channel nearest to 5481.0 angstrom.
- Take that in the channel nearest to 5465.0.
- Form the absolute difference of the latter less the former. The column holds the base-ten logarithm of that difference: -0.66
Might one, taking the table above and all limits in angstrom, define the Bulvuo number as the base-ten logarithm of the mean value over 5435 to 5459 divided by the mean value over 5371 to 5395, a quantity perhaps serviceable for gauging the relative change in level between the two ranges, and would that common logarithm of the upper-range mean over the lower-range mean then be -0.0057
